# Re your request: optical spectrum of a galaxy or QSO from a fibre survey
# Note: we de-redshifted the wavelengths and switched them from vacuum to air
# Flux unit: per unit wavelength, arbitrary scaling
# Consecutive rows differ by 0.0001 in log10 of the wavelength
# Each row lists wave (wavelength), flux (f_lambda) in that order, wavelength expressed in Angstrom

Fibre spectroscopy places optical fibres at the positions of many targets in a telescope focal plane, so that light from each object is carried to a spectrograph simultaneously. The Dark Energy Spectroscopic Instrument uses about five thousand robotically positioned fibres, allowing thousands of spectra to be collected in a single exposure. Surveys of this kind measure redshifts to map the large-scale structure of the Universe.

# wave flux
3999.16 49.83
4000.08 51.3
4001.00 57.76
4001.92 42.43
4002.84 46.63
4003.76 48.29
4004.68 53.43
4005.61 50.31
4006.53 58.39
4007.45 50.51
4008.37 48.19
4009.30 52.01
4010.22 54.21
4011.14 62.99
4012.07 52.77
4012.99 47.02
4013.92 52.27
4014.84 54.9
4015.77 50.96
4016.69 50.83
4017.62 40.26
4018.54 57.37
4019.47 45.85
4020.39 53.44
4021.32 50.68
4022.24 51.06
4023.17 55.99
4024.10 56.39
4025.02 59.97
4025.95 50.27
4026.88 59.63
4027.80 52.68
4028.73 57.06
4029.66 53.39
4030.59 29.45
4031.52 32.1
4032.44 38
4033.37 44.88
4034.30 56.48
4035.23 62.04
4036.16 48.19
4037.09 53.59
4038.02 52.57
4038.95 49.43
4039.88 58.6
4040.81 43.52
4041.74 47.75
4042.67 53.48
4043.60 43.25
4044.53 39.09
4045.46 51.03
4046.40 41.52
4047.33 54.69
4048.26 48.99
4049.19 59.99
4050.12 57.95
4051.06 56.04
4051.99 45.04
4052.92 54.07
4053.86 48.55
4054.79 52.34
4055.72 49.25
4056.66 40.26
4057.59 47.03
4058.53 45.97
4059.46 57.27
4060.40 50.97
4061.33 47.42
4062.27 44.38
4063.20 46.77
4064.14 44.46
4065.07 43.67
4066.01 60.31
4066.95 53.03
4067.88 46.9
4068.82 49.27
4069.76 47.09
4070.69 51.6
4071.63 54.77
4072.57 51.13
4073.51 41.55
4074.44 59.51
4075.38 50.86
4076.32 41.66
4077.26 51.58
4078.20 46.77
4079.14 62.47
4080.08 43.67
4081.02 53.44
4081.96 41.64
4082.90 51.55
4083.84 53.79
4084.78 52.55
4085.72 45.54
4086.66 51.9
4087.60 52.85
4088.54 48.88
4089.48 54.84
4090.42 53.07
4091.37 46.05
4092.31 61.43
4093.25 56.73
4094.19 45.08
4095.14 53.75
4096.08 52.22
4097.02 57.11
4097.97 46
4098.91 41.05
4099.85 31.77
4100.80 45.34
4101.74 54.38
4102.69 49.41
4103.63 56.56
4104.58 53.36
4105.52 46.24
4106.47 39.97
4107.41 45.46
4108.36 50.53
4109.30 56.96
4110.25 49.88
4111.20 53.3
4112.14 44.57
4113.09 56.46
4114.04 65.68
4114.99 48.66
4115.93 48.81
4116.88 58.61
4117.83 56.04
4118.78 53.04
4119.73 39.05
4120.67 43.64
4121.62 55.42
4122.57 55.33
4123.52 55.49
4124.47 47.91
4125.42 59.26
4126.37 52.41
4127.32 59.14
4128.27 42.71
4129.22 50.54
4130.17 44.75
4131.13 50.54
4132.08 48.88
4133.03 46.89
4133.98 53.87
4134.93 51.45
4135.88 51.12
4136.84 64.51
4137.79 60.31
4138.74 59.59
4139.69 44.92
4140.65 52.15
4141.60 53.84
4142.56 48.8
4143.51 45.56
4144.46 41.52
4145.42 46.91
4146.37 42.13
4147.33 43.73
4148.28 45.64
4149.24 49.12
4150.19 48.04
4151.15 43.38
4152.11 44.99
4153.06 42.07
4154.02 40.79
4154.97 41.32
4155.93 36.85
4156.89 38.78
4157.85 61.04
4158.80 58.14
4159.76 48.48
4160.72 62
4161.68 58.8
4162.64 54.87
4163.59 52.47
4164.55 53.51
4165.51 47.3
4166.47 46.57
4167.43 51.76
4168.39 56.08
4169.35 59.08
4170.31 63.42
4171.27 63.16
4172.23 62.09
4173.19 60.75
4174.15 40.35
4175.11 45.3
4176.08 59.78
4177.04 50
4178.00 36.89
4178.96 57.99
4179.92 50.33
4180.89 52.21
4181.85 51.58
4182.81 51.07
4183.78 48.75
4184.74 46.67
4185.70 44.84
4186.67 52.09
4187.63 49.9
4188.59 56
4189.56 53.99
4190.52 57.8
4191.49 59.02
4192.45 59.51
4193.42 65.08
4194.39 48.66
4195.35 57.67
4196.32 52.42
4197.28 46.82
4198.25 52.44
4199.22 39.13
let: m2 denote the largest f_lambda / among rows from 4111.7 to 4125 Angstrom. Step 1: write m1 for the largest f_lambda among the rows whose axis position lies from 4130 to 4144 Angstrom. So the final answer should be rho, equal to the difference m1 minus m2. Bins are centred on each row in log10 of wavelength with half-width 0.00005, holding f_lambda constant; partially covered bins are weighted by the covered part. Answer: -1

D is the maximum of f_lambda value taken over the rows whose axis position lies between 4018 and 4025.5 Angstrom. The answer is 59.97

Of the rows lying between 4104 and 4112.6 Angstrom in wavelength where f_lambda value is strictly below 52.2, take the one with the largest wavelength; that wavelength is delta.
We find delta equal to 4112.14 Angstrom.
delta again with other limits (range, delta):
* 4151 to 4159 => 4156.89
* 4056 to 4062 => 4061.33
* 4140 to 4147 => 4146.37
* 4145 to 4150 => 4149.24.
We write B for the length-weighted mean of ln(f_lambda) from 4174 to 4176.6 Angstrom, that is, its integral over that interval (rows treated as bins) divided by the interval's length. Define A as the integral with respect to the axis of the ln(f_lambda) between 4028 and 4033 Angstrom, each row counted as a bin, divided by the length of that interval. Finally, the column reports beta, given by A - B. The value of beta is -0.16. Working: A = 3.72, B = 3.88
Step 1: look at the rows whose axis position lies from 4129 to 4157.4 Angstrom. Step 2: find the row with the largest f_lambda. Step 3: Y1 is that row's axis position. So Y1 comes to 4136.84 Angstrom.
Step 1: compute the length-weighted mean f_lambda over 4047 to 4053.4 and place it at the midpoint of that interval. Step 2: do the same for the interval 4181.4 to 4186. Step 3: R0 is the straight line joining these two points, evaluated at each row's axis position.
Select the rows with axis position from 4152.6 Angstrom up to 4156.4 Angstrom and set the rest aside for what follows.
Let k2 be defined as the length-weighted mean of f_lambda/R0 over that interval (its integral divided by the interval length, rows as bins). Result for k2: 0.808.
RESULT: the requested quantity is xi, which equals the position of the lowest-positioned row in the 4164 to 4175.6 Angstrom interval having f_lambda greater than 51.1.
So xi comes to 4164.55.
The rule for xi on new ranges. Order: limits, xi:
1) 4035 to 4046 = 4035.23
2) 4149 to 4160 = 4157.85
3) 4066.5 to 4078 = 4066.95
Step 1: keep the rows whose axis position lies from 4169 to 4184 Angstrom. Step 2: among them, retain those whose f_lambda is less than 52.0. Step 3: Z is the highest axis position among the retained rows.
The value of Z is 4183.78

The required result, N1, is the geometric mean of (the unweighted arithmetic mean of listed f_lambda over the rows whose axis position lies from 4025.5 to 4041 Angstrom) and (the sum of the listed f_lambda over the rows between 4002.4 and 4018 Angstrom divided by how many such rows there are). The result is 50.5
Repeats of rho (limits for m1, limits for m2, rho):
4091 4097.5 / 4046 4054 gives 1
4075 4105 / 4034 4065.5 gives 0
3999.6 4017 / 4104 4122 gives -3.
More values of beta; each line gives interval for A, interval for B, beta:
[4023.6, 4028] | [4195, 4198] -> 0.08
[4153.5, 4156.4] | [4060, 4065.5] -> -0.16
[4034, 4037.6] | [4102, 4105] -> 0.03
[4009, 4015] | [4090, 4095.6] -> 0.03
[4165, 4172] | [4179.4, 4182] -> 0.07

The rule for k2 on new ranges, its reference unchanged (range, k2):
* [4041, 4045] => 0.847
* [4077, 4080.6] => 0.969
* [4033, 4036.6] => 0.977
